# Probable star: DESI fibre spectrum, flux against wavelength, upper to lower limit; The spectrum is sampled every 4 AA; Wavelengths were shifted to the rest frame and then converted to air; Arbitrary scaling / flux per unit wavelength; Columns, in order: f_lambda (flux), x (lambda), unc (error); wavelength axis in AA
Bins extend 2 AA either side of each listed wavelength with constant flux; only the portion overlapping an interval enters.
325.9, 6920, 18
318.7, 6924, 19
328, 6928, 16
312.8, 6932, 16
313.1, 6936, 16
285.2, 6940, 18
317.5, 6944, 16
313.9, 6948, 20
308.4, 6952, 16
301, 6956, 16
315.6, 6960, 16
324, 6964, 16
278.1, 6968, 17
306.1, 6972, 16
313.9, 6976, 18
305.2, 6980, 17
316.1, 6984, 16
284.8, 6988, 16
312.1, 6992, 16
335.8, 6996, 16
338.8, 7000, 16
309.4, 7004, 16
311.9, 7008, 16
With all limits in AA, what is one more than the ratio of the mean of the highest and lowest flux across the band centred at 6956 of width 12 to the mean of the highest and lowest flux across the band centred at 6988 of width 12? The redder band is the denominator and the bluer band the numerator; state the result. 2.03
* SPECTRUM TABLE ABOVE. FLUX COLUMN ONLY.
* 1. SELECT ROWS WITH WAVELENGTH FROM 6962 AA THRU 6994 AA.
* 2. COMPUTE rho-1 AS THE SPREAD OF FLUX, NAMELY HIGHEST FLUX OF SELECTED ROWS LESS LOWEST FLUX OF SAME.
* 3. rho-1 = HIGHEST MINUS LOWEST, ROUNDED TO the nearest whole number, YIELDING 46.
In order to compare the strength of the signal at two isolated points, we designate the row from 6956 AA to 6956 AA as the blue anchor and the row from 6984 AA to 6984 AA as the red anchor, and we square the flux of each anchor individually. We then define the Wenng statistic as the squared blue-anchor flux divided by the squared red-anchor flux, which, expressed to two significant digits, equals 0.91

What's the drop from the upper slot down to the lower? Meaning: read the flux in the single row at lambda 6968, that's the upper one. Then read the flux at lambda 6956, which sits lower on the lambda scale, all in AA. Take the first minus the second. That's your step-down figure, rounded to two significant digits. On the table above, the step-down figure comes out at -23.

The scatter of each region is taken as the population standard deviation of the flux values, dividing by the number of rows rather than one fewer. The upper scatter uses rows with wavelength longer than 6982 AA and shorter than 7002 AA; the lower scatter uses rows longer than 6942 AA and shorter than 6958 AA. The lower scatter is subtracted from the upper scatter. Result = 13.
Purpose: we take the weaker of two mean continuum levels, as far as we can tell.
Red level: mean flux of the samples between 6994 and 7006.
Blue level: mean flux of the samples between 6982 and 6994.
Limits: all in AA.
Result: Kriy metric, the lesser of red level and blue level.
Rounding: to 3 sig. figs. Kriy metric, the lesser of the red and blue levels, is 304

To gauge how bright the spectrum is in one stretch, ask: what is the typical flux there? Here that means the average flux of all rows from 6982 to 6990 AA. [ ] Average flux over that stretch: 300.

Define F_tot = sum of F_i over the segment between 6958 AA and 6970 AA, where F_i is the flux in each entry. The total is 918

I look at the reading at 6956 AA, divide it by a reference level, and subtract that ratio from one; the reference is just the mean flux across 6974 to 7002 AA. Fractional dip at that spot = 0.045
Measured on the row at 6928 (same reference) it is -0.040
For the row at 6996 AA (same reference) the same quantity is -0.065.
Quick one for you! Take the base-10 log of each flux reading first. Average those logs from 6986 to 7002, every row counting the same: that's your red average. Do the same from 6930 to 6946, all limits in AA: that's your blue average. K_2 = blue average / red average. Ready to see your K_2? 0.994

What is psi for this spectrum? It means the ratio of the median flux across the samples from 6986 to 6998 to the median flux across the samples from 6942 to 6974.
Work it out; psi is 1.003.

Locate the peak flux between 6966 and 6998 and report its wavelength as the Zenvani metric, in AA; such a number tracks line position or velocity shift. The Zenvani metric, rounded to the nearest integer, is 6996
